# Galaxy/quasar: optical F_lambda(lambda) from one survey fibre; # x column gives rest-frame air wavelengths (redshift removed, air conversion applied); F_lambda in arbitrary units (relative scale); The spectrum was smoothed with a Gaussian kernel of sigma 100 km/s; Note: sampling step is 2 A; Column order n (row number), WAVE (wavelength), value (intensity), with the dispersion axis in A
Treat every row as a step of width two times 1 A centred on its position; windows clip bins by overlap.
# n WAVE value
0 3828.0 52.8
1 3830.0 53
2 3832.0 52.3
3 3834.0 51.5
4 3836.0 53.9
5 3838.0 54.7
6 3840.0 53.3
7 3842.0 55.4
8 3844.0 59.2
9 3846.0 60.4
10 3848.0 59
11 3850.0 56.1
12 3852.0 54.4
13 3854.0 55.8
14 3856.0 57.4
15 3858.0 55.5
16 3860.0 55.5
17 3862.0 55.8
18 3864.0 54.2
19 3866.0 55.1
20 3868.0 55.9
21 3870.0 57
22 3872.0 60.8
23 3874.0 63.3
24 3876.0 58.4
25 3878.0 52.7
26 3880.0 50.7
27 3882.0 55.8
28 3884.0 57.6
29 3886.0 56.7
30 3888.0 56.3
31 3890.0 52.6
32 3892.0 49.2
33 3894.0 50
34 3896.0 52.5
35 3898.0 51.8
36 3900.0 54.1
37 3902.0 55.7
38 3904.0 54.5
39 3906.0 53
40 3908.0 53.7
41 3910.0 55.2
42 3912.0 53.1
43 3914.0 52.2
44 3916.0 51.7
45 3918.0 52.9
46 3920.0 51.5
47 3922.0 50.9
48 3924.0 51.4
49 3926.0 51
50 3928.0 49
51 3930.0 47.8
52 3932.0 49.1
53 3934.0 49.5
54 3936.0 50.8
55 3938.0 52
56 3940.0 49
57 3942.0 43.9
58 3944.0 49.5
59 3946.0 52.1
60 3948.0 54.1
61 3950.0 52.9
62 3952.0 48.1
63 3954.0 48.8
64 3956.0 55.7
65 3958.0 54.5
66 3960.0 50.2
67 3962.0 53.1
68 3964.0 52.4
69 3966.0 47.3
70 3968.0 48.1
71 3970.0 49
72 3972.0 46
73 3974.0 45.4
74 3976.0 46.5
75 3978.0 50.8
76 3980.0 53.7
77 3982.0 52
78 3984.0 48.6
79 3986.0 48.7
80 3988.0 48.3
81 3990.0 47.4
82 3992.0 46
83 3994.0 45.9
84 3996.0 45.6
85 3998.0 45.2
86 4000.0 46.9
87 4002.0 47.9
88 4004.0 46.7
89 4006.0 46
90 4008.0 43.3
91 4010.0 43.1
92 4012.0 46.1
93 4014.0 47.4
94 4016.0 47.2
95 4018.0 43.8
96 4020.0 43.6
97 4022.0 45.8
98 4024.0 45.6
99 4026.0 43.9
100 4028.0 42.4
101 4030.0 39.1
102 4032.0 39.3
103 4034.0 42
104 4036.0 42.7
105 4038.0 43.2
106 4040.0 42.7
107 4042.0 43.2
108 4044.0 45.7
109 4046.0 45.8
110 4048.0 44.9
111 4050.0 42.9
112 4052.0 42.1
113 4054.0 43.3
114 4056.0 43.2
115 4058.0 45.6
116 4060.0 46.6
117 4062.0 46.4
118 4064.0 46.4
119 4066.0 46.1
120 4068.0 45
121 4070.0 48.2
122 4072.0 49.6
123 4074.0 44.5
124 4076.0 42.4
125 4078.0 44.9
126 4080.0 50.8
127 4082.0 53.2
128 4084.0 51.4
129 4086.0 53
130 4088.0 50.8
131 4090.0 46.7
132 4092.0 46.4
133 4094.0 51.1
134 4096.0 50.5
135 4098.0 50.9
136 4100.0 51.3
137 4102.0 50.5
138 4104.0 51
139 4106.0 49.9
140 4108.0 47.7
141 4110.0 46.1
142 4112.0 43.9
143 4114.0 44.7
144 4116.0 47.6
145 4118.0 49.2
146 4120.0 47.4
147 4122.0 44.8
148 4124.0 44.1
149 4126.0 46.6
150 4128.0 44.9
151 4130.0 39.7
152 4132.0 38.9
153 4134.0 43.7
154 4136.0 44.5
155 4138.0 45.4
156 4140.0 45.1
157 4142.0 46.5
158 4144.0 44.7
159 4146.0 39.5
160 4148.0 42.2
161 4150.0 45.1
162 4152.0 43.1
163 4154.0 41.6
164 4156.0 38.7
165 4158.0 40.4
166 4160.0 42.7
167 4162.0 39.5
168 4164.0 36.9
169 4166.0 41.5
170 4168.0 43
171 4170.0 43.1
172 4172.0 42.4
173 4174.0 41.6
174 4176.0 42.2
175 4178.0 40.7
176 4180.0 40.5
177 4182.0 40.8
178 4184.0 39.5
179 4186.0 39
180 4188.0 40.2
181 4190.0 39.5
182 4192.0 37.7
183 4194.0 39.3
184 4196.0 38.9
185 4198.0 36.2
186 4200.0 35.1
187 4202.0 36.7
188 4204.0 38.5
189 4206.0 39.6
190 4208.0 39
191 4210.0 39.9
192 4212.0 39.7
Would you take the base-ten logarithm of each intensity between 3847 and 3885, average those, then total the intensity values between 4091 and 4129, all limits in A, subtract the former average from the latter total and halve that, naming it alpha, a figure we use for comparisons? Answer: 453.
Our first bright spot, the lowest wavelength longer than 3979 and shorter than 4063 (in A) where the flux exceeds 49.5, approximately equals 3980.0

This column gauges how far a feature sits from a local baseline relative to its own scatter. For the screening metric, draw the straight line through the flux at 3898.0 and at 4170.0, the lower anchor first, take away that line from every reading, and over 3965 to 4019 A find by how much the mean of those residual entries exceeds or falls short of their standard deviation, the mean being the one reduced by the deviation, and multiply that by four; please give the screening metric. -15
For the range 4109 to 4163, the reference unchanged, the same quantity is -12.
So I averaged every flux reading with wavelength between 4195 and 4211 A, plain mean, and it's 38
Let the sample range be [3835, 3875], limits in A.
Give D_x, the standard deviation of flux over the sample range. 2.6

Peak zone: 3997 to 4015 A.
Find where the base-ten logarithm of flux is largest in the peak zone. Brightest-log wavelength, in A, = 4002.0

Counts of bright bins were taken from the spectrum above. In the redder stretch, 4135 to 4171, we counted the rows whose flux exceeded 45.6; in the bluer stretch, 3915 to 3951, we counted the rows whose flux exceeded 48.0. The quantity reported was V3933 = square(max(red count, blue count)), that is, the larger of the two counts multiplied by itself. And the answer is 256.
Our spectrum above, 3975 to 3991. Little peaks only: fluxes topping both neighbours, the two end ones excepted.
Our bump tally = 2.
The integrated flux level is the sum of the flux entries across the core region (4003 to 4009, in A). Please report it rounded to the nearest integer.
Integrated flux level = 136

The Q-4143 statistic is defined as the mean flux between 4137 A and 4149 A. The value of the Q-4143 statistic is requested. 44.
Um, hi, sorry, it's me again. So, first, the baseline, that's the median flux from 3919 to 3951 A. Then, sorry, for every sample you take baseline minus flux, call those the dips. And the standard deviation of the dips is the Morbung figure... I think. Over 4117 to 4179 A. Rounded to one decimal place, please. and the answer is 2.8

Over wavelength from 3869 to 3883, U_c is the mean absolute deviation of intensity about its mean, 3.3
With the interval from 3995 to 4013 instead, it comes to 1.2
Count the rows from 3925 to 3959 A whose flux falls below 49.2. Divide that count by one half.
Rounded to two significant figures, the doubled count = 14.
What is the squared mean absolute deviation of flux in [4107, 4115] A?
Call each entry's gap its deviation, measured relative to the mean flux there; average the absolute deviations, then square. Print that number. 1.7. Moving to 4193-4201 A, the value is 3.0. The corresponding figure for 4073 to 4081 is 6.6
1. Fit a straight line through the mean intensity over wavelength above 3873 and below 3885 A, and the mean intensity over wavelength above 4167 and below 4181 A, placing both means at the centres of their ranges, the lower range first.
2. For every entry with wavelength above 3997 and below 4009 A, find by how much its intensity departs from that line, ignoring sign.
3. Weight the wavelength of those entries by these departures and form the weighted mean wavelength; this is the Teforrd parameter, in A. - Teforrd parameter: 4003.4 A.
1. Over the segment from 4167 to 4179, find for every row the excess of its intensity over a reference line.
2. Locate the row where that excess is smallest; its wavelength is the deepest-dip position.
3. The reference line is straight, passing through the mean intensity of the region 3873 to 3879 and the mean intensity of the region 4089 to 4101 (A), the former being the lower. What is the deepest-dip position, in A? 4178.0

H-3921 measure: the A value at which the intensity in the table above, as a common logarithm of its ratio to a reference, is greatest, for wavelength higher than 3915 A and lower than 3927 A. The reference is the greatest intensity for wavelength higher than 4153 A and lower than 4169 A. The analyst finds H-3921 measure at 3918.0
